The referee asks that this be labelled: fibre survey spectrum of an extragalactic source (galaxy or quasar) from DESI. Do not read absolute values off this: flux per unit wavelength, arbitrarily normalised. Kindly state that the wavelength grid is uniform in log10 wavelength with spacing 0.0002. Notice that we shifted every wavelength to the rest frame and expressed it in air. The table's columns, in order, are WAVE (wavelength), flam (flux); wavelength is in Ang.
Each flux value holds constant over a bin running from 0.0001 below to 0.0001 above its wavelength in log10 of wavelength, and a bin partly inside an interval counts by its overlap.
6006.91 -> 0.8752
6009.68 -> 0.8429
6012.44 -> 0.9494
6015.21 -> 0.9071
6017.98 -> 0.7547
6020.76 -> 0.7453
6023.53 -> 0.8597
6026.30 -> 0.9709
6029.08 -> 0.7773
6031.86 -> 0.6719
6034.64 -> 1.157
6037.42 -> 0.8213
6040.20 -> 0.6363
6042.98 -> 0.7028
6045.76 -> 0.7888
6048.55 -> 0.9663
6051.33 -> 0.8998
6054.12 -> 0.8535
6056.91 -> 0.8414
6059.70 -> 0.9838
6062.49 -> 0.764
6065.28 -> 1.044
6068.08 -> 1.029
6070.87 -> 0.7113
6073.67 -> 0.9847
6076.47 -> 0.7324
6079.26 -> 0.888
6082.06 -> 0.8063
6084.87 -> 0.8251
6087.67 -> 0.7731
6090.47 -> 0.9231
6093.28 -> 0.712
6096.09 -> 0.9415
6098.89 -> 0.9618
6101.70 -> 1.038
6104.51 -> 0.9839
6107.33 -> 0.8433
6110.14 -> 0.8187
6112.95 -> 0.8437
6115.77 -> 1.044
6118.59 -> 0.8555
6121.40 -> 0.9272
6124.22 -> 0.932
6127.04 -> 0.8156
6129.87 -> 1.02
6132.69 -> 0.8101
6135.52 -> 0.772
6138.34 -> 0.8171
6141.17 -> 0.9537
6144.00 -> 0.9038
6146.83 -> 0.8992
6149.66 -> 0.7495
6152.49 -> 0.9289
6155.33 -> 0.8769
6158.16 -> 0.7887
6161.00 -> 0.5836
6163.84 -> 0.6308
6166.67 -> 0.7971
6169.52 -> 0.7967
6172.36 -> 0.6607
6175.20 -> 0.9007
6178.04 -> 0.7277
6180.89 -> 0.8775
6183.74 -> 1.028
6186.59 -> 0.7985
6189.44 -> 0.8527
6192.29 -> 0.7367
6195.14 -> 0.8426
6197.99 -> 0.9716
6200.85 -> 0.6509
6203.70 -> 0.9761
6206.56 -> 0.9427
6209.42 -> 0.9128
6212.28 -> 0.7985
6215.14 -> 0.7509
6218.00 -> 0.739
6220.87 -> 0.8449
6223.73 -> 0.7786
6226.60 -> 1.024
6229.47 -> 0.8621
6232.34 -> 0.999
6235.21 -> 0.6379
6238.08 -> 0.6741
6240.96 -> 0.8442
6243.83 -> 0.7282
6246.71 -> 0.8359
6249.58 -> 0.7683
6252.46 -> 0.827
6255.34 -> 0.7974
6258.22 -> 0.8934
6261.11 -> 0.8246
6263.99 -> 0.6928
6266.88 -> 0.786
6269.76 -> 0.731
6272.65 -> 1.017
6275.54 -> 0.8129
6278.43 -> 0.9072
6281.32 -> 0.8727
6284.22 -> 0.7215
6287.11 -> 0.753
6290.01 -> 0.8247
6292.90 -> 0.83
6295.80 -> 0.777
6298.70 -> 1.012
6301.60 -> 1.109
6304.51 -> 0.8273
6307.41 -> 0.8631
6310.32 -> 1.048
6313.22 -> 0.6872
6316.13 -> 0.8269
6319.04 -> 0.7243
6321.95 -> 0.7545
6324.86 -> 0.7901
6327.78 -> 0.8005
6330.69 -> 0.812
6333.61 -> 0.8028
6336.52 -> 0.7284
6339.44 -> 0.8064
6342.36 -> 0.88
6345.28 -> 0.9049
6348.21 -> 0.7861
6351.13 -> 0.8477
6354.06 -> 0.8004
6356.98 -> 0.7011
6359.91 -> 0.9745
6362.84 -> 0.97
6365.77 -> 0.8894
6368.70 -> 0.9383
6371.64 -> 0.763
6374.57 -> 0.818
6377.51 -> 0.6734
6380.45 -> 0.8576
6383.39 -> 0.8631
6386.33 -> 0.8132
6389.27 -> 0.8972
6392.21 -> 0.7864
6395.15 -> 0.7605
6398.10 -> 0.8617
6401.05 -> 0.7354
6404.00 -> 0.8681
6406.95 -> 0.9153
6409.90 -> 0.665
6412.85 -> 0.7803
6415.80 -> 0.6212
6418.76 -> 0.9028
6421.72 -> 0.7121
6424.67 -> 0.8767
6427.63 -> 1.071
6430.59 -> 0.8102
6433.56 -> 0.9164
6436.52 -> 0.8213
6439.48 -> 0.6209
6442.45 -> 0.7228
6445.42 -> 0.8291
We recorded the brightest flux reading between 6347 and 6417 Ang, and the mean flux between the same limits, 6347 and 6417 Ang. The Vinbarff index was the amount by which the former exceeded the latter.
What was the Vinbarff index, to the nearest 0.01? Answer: 0.16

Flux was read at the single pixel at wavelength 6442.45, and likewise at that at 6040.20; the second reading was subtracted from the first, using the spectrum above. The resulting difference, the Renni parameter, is 0.09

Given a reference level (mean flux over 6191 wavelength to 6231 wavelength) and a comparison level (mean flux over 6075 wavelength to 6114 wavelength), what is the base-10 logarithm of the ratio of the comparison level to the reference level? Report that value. 0.009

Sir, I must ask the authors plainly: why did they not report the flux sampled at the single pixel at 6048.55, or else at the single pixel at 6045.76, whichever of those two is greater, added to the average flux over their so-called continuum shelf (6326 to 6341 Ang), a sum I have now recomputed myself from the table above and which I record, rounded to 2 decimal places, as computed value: 1.76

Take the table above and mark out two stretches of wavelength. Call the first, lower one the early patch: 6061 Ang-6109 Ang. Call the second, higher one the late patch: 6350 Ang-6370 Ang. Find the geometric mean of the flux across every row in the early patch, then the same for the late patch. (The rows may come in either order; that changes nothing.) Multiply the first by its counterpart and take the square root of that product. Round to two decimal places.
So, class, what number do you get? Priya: 0.87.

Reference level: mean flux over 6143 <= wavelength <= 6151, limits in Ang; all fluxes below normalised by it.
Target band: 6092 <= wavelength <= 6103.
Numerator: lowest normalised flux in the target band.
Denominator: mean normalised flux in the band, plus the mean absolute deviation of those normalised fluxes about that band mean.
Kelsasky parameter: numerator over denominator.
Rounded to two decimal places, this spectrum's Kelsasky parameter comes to 0.70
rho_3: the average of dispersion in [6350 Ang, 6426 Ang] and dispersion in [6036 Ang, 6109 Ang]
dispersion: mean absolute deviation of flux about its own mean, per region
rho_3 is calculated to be 0.0883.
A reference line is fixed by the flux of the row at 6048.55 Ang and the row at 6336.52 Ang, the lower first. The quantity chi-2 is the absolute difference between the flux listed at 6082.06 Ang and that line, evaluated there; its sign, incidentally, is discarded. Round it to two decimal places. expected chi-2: 0.13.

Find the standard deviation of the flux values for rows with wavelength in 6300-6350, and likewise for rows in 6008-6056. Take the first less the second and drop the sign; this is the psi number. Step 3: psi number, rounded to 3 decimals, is 0.020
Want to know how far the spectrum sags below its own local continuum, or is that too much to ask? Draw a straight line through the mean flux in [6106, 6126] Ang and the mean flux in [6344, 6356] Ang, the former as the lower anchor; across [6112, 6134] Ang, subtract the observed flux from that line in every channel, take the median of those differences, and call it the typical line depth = 0.002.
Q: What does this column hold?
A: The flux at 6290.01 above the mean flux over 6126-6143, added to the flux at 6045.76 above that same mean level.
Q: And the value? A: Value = -0.12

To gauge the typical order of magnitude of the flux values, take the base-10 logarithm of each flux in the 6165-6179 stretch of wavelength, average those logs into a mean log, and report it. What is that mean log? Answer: -0.11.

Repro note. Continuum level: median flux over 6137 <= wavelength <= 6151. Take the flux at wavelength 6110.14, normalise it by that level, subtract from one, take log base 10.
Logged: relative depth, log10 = -1.0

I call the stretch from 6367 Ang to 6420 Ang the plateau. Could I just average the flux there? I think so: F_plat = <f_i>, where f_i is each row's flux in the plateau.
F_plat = 0.81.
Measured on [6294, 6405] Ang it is 0.84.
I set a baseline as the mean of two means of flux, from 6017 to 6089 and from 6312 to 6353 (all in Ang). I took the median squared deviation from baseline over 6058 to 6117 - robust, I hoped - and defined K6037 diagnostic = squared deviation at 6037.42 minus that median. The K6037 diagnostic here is -0.012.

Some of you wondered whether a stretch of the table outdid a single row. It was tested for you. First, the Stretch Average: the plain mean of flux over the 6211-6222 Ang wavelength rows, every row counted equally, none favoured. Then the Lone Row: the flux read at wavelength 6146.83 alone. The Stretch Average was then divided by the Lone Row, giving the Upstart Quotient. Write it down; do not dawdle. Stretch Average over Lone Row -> 0.87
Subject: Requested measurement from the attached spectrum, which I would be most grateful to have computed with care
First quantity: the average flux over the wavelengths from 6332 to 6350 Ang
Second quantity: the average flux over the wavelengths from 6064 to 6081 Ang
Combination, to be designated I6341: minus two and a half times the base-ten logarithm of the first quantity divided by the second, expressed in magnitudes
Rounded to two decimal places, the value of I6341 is 0.10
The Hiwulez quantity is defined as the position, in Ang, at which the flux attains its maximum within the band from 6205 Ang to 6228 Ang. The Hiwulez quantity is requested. 6226.60 Ang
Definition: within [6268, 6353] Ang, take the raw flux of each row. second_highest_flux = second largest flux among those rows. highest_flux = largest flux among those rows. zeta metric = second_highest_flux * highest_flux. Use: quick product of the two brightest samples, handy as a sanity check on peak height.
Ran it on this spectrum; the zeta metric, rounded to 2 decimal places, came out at 1.16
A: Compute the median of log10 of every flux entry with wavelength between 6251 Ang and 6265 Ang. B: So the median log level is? -0.084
